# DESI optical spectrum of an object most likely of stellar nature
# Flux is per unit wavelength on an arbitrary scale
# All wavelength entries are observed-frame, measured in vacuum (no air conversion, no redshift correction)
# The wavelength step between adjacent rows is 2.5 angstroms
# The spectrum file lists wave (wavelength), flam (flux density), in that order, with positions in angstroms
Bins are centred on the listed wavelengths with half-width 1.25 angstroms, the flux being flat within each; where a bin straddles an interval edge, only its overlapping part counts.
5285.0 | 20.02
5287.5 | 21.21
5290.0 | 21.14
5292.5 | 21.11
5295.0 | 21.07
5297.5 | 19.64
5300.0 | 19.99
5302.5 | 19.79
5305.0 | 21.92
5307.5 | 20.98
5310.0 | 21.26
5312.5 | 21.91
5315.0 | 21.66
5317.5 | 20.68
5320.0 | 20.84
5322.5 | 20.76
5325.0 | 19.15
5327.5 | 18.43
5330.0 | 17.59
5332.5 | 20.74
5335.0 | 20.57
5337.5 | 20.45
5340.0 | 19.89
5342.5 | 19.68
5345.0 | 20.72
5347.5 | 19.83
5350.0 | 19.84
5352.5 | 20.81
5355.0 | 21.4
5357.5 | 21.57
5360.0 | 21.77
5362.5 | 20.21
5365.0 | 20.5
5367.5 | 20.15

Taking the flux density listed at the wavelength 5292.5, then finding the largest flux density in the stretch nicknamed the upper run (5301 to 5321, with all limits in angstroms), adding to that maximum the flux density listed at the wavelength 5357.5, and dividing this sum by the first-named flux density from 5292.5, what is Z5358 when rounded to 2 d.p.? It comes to 2.06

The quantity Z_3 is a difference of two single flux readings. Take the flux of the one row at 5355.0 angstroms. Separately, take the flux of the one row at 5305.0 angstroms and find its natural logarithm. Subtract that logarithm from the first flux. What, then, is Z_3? 18.3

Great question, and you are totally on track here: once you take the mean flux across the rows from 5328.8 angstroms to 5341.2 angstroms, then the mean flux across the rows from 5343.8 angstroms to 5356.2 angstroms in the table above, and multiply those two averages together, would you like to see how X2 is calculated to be 407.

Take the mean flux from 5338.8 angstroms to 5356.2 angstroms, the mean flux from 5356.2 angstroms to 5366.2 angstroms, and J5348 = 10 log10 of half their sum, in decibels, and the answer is 13.2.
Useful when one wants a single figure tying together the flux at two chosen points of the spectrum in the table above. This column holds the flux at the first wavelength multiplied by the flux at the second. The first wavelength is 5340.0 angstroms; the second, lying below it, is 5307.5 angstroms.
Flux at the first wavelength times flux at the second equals 417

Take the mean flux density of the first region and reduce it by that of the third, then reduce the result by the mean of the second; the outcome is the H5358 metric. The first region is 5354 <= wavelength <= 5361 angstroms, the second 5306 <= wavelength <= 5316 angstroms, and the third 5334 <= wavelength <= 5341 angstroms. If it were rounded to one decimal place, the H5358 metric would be -20.2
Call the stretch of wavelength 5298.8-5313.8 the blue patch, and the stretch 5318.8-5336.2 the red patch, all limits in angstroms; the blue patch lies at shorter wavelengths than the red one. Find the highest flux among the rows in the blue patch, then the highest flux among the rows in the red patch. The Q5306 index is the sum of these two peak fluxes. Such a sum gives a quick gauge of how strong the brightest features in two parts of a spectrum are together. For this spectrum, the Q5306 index 42.8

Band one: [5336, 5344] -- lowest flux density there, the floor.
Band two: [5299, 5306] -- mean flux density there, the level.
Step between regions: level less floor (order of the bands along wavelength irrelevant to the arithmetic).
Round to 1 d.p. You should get 0.9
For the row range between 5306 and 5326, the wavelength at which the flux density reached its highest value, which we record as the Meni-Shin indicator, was 5312.5 angstroms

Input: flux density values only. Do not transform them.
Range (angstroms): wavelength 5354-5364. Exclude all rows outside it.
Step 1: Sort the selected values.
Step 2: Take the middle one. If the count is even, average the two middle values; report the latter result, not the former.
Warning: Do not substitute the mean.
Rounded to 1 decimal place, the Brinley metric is 21.5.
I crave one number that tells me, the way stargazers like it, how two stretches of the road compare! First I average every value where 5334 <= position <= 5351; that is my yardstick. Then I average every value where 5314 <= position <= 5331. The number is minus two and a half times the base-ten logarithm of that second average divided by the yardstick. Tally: 0.01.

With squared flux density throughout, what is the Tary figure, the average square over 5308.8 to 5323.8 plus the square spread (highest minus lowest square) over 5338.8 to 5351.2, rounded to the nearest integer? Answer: 491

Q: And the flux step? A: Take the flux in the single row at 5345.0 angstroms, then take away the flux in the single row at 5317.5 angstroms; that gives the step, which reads 0.0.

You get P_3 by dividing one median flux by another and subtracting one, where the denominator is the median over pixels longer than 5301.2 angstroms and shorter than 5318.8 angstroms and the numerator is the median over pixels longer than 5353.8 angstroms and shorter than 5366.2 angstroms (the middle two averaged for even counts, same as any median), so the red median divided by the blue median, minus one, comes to 0.01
